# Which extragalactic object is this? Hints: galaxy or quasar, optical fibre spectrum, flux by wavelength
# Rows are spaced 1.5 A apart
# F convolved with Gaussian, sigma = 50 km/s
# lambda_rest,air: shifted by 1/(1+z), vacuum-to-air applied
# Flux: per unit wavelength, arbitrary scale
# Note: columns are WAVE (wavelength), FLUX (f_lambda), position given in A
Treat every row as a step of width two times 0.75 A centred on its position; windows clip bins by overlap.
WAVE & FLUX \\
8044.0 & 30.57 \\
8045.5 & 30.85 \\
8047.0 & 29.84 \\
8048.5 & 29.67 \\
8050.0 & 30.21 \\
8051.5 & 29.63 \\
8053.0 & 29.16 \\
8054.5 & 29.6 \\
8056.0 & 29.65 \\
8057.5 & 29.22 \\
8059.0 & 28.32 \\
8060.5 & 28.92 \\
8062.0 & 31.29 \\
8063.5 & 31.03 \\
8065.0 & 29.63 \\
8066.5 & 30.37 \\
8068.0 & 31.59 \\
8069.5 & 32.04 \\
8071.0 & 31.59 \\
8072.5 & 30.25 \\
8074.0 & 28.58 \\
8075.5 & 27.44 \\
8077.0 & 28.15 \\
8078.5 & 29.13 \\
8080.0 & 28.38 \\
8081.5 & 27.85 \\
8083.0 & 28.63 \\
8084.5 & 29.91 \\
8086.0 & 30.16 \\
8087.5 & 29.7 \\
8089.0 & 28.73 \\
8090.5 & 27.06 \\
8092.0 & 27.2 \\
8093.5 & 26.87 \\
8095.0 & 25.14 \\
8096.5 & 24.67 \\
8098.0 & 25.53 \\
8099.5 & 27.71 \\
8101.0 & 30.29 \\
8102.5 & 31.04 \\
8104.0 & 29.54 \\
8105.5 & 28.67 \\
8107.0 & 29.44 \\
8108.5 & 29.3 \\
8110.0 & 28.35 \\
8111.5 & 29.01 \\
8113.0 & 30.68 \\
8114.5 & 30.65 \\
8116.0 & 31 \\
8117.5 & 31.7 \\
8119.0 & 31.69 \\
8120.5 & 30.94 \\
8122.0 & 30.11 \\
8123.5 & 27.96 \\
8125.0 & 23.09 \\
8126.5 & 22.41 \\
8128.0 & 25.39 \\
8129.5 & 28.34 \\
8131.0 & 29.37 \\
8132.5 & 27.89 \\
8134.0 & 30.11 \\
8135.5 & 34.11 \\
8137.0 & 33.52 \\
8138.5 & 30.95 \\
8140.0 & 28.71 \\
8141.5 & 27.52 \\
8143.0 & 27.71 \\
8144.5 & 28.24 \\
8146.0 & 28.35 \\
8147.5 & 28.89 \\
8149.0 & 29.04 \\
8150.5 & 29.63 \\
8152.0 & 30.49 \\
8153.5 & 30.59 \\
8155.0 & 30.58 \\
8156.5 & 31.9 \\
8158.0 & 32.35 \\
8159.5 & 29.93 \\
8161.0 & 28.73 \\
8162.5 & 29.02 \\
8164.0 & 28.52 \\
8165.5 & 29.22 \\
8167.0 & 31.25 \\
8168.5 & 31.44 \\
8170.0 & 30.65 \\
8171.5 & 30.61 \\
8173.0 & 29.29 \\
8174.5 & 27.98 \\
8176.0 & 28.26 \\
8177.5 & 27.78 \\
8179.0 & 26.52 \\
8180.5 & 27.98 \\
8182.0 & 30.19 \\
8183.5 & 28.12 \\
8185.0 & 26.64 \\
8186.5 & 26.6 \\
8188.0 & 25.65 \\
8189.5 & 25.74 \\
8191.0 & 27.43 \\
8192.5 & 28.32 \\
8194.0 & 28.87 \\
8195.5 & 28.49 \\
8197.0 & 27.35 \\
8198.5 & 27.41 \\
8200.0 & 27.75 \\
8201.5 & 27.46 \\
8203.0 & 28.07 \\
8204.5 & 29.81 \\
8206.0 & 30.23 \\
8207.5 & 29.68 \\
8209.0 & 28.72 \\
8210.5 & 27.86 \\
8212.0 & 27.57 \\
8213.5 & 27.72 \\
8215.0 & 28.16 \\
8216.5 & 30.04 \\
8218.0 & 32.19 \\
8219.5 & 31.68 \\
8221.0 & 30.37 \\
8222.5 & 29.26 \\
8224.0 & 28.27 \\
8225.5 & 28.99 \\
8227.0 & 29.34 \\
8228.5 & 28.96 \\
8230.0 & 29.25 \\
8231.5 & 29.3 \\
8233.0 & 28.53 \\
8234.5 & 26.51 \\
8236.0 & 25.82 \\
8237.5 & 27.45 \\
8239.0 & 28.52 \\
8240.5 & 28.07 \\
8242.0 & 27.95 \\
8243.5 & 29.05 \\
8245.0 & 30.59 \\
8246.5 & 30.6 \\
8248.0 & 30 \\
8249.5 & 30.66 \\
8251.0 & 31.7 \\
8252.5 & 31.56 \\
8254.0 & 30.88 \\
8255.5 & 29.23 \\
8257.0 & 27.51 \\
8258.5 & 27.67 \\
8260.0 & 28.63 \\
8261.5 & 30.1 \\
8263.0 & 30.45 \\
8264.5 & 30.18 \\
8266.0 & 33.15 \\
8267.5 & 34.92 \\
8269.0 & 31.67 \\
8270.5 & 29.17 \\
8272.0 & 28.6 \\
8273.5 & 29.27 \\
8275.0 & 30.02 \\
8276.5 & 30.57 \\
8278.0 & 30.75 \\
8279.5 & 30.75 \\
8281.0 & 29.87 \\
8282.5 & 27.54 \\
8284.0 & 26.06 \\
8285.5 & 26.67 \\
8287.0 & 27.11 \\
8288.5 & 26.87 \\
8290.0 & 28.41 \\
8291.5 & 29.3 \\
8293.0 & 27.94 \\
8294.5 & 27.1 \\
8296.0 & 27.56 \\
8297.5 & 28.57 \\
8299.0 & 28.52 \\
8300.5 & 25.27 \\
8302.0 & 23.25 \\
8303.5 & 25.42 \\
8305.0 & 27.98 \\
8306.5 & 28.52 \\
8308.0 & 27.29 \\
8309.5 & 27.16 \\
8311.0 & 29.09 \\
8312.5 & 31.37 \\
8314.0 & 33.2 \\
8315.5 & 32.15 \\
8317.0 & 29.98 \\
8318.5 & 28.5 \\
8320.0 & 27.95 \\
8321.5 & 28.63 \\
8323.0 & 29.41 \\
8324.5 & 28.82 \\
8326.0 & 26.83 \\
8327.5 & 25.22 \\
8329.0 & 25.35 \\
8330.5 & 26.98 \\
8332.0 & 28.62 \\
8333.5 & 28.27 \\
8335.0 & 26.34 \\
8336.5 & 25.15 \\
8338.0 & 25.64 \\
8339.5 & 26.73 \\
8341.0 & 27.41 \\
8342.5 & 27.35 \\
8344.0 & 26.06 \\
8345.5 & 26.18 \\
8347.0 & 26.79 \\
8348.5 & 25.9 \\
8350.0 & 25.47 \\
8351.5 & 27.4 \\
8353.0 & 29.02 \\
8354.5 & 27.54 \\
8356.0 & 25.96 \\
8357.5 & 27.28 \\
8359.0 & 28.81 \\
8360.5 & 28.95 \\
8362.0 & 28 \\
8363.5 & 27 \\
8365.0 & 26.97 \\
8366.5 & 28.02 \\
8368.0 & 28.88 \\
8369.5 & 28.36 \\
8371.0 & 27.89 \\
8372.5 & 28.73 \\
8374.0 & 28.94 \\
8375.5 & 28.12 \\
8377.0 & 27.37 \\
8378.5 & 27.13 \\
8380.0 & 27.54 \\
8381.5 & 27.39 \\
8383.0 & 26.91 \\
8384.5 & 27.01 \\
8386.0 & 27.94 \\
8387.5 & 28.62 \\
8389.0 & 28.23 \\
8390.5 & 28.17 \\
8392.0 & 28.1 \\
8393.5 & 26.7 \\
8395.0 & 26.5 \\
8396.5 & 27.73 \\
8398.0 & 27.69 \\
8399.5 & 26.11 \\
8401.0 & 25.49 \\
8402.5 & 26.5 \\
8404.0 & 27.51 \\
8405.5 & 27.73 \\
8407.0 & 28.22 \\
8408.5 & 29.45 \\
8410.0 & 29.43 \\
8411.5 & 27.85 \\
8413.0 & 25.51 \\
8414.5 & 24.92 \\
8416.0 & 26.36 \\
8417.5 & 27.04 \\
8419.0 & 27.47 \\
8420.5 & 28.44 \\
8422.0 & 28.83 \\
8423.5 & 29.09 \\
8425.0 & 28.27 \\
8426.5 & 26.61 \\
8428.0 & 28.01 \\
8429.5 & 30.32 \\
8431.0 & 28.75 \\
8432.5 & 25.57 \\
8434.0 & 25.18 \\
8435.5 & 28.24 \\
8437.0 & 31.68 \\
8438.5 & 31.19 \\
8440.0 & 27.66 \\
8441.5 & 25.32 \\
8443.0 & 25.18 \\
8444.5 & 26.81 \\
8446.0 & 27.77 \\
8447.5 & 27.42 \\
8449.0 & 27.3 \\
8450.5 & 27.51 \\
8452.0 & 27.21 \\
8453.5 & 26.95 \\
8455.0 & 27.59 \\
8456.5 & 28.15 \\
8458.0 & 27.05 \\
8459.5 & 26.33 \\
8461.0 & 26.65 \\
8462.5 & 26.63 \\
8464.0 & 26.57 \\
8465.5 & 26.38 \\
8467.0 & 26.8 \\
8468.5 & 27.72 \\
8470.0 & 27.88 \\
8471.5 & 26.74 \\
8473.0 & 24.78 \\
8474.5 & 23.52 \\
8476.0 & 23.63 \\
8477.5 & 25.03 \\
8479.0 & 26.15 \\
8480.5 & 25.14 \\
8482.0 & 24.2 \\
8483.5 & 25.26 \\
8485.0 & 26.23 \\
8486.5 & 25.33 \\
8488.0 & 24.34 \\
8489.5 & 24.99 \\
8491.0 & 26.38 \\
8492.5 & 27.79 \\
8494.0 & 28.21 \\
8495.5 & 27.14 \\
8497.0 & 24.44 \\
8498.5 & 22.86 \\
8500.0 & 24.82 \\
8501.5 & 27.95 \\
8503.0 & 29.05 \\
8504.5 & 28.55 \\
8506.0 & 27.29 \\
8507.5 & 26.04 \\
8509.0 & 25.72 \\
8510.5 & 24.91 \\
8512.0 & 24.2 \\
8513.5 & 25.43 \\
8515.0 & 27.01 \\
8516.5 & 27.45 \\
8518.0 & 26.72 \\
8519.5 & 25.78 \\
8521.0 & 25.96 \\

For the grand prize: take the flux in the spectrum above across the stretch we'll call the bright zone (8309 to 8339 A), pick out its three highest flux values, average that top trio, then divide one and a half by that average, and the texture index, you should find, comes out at 0.047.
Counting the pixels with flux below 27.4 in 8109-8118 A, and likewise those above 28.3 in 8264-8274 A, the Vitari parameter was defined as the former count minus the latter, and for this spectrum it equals -7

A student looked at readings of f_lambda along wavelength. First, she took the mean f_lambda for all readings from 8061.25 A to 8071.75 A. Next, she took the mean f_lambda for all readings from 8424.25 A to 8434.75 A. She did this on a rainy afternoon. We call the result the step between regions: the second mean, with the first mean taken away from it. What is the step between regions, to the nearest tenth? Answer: -3.5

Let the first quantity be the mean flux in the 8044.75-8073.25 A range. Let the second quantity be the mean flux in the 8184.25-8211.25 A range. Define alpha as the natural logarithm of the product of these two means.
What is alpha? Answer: 6.73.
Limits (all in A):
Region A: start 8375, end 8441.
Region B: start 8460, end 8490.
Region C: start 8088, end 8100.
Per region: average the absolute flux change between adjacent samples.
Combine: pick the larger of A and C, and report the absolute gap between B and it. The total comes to 0.25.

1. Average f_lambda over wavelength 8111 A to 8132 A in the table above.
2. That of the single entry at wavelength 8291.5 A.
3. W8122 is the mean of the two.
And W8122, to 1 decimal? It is 29.0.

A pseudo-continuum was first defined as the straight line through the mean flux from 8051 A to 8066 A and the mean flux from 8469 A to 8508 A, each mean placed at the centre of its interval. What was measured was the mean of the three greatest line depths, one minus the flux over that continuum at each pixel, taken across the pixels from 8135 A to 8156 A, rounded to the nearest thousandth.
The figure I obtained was 0.038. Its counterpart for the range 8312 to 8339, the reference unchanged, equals 0.075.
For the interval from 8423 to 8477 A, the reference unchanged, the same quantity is 0.079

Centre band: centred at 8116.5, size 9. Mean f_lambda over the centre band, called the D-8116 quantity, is 31.1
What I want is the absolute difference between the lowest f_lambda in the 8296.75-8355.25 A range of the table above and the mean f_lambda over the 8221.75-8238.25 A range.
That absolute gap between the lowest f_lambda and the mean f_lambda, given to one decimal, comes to 5.1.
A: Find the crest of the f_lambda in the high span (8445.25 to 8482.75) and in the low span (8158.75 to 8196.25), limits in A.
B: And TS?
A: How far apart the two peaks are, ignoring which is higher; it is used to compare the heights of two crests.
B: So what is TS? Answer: 3.3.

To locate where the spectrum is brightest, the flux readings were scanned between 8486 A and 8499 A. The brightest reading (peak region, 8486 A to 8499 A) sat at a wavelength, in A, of 8494.0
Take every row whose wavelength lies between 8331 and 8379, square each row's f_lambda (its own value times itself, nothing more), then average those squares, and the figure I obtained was 751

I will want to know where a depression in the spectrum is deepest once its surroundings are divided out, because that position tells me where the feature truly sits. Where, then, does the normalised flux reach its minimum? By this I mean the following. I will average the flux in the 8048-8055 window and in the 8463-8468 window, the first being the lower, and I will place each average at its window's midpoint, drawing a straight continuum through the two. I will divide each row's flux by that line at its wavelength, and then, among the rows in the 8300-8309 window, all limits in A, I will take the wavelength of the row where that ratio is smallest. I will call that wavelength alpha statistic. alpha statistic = 8302.0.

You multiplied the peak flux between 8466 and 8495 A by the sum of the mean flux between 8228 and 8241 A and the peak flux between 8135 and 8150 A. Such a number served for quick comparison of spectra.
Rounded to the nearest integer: 1753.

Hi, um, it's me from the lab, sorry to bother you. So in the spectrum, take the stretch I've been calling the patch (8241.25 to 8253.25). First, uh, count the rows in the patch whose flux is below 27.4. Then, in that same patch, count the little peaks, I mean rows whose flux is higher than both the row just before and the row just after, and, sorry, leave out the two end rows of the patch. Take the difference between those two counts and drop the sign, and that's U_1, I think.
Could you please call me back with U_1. 2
